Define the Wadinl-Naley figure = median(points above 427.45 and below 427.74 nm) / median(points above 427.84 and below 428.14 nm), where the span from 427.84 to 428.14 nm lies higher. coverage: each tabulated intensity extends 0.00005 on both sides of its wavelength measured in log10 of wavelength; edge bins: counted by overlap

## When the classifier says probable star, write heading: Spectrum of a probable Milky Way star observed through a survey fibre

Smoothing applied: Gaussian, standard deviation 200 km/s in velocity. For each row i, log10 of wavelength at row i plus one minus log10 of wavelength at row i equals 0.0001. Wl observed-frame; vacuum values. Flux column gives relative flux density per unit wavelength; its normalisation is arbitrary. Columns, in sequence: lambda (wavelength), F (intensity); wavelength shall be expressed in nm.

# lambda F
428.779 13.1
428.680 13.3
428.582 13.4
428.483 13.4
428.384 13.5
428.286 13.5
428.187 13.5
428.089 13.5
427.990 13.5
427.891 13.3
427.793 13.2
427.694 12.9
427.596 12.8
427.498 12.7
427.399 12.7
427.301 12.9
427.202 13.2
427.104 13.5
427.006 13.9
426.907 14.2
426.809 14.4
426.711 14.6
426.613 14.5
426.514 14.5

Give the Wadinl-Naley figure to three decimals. 0.948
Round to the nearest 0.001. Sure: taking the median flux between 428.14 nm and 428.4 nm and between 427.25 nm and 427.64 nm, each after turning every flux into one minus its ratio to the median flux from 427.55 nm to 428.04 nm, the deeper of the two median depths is 0.034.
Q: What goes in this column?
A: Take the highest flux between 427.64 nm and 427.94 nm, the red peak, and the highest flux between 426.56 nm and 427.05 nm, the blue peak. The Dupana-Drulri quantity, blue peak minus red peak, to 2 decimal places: 1.30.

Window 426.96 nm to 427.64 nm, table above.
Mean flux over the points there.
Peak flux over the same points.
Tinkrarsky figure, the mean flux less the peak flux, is -0.8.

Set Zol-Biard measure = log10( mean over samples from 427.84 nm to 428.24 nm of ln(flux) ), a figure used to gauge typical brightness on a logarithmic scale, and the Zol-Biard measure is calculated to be 0.415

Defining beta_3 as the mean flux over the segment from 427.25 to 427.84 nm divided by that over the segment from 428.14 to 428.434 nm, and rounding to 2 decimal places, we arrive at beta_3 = 0.95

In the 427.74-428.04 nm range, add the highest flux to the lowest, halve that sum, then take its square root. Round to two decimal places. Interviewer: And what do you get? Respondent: 3.65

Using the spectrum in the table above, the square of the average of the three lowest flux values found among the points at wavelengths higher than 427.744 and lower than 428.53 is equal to 177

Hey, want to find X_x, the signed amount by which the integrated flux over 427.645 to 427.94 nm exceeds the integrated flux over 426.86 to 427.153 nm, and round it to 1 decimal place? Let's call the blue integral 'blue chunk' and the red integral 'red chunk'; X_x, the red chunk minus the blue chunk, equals -0.2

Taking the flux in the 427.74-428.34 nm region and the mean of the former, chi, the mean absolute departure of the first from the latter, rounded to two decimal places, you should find 0.11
